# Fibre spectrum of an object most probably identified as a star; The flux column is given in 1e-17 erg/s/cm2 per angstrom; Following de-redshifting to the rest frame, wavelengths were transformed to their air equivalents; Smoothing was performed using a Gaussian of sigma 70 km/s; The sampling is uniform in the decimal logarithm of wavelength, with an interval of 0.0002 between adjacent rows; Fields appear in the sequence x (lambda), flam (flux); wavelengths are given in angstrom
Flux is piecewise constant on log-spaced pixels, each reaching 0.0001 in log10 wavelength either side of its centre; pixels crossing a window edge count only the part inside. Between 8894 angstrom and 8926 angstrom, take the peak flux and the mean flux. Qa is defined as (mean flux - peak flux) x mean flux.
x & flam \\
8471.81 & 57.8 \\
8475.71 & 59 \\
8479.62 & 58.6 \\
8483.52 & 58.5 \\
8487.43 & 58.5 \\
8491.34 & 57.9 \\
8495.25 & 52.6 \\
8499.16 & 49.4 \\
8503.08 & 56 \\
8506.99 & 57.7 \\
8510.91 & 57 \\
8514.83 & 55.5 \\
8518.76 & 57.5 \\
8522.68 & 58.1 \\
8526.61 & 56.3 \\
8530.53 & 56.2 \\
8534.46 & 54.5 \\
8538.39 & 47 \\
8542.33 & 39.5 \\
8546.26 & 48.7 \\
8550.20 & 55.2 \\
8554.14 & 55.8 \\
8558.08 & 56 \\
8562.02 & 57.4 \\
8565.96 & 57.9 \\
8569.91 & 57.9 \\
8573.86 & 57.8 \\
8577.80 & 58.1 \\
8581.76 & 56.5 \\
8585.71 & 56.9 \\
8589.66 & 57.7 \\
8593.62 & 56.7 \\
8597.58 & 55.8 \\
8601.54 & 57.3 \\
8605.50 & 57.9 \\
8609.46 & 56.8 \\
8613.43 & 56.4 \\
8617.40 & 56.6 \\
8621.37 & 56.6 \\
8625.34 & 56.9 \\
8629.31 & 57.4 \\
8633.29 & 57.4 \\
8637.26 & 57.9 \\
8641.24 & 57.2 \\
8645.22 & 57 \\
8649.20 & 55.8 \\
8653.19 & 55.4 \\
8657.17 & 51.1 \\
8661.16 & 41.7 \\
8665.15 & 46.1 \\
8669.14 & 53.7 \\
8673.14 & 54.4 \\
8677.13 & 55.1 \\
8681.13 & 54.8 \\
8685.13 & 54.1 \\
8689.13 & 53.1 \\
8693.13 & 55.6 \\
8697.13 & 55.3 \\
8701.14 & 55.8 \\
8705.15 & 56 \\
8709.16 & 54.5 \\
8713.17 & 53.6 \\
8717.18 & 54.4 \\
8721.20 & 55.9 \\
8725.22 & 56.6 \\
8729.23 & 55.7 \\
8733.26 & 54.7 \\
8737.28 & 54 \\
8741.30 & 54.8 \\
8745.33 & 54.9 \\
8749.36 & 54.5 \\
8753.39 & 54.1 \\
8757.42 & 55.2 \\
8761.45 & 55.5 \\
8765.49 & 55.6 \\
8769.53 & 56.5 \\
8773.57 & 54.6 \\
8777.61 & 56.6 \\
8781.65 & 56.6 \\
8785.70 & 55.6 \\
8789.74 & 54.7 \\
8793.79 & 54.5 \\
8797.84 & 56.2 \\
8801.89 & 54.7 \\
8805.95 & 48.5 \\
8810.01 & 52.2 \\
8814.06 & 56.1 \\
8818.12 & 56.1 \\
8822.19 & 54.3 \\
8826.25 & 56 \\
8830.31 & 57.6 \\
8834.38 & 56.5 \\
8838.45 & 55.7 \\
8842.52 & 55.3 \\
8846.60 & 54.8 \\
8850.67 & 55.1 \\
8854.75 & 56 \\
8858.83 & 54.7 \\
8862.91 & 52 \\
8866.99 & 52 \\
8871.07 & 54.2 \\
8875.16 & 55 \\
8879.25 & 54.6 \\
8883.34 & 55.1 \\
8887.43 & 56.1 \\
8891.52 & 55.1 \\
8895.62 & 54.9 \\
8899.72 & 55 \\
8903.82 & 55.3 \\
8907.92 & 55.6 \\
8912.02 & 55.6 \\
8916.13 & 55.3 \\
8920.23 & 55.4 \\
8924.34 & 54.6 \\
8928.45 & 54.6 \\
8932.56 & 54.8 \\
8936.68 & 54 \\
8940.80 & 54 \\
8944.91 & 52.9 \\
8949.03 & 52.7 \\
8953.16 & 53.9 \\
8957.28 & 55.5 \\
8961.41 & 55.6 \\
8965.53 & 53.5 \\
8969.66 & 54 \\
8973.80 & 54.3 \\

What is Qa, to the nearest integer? -21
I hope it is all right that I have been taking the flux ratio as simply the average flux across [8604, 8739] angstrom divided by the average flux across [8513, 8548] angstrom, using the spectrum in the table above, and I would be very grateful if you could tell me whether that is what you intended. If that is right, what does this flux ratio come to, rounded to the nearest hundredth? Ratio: 1.04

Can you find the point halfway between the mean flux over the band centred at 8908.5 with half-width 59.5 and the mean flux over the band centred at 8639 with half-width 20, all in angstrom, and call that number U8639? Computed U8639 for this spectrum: 55.4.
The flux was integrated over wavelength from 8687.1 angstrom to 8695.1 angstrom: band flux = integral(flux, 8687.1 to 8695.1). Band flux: 435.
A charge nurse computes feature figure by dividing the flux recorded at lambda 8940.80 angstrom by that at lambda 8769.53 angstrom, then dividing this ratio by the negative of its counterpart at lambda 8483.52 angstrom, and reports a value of -0.0163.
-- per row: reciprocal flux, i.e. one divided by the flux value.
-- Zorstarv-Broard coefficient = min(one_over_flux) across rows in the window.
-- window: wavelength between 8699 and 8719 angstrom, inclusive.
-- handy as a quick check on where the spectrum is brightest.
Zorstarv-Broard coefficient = 0.0179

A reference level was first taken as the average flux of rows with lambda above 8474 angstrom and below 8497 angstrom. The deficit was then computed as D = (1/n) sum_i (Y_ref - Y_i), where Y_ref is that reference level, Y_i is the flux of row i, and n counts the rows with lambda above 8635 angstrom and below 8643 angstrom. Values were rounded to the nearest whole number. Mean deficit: 0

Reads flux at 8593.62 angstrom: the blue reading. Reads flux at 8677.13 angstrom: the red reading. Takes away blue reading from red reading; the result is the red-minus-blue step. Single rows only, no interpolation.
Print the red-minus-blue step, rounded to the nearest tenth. -1.6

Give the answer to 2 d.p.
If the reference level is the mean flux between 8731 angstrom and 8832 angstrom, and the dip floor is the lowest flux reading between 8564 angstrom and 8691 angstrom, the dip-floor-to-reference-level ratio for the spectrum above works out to 0.76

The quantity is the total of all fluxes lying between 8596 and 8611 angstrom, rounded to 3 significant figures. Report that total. 228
